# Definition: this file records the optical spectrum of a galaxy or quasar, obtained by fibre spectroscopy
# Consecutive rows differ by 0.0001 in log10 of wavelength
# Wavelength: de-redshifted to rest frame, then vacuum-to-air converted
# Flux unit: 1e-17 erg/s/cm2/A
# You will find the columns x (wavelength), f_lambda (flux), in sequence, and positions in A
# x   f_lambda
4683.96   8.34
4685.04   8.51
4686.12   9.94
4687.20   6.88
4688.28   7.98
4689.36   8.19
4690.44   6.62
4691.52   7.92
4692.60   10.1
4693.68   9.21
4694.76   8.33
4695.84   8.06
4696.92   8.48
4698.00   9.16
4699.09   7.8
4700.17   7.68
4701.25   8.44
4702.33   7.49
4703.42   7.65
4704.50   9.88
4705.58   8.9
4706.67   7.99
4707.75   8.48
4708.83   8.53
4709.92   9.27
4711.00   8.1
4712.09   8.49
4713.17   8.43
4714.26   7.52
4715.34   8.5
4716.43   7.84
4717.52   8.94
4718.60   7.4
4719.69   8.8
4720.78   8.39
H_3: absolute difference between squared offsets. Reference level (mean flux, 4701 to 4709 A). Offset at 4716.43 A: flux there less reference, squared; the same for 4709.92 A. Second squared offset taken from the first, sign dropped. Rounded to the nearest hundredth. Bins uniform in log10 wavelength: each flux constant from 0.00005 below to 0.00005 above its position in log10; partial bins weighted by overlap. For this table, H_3 0.39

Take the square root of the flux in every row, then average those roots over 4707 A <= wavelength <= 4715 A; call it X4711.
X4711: 2.90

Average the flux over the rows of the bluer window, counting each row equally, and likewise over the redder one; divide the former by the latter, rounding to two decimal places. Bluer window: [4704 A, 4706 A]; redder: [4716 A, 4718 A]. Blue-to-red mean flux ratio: 1.12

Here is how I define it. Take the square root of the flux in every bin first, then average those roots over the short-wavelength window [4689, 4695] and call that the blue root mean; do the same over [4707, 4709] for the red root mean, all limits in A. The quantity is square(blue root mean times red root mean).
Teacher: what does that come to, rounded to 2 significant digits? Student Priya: 71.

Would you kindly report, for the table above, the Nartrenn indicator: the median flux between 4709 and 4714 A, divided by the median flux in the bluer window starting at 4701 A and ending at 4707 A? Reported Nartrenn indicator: 1.03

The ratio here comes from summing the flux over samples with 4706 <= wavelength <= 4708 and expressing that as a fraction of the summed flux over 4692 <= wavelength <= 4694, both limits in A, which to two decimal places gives 0.85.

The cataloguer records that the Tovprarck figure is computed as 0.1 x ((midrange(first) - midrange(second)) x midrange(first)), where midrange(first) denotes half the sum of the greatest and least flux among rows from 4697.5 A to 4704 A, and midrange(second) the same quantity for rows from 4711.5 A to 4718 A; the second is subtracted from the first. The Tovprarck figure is 0.079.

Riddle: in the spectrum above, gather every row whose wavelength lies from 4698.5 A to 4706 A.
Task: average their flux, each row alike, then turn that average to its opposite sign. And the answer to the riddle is -8.3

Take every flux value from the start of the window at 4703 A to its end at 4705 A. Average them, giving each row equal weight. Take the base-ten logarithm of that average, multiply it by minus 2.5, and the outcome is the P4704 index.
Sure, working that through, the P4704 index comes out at -2.36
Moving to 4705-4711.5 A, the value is -2.33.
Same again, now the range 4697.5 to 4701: -2.29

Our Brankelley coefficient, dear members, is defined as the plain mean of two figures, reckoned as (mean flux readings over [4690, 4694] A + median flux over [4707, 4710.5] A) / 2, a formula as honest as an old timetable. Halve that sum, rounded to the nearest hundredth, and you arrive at 8.50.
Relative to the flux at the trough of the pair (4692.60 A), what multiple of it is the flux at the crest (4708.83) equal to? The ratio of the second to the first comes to 0.84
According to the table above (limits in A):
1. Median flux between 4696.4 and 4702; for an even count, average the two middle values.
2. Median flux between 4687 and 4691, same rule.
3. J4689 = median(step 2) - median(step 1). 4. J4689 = -1.0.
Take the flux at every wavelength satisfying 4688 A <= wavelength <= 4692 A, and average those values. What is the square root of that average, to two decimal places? 2.77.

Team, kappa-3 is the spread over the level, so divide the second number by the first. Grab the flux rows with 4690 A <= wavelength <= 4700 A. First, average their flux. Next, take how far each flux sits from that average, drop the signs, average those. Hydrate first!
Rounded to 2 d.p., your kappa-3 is 0.09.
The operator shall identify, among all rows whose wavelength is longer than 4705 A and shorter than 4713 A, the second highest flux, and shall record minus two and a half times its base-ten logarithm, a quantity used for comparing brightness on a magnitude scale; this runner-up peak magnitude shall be -2.37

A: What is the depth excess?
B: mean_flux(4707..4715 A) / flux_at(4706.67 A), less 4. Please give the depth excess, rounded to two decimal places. -2.95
